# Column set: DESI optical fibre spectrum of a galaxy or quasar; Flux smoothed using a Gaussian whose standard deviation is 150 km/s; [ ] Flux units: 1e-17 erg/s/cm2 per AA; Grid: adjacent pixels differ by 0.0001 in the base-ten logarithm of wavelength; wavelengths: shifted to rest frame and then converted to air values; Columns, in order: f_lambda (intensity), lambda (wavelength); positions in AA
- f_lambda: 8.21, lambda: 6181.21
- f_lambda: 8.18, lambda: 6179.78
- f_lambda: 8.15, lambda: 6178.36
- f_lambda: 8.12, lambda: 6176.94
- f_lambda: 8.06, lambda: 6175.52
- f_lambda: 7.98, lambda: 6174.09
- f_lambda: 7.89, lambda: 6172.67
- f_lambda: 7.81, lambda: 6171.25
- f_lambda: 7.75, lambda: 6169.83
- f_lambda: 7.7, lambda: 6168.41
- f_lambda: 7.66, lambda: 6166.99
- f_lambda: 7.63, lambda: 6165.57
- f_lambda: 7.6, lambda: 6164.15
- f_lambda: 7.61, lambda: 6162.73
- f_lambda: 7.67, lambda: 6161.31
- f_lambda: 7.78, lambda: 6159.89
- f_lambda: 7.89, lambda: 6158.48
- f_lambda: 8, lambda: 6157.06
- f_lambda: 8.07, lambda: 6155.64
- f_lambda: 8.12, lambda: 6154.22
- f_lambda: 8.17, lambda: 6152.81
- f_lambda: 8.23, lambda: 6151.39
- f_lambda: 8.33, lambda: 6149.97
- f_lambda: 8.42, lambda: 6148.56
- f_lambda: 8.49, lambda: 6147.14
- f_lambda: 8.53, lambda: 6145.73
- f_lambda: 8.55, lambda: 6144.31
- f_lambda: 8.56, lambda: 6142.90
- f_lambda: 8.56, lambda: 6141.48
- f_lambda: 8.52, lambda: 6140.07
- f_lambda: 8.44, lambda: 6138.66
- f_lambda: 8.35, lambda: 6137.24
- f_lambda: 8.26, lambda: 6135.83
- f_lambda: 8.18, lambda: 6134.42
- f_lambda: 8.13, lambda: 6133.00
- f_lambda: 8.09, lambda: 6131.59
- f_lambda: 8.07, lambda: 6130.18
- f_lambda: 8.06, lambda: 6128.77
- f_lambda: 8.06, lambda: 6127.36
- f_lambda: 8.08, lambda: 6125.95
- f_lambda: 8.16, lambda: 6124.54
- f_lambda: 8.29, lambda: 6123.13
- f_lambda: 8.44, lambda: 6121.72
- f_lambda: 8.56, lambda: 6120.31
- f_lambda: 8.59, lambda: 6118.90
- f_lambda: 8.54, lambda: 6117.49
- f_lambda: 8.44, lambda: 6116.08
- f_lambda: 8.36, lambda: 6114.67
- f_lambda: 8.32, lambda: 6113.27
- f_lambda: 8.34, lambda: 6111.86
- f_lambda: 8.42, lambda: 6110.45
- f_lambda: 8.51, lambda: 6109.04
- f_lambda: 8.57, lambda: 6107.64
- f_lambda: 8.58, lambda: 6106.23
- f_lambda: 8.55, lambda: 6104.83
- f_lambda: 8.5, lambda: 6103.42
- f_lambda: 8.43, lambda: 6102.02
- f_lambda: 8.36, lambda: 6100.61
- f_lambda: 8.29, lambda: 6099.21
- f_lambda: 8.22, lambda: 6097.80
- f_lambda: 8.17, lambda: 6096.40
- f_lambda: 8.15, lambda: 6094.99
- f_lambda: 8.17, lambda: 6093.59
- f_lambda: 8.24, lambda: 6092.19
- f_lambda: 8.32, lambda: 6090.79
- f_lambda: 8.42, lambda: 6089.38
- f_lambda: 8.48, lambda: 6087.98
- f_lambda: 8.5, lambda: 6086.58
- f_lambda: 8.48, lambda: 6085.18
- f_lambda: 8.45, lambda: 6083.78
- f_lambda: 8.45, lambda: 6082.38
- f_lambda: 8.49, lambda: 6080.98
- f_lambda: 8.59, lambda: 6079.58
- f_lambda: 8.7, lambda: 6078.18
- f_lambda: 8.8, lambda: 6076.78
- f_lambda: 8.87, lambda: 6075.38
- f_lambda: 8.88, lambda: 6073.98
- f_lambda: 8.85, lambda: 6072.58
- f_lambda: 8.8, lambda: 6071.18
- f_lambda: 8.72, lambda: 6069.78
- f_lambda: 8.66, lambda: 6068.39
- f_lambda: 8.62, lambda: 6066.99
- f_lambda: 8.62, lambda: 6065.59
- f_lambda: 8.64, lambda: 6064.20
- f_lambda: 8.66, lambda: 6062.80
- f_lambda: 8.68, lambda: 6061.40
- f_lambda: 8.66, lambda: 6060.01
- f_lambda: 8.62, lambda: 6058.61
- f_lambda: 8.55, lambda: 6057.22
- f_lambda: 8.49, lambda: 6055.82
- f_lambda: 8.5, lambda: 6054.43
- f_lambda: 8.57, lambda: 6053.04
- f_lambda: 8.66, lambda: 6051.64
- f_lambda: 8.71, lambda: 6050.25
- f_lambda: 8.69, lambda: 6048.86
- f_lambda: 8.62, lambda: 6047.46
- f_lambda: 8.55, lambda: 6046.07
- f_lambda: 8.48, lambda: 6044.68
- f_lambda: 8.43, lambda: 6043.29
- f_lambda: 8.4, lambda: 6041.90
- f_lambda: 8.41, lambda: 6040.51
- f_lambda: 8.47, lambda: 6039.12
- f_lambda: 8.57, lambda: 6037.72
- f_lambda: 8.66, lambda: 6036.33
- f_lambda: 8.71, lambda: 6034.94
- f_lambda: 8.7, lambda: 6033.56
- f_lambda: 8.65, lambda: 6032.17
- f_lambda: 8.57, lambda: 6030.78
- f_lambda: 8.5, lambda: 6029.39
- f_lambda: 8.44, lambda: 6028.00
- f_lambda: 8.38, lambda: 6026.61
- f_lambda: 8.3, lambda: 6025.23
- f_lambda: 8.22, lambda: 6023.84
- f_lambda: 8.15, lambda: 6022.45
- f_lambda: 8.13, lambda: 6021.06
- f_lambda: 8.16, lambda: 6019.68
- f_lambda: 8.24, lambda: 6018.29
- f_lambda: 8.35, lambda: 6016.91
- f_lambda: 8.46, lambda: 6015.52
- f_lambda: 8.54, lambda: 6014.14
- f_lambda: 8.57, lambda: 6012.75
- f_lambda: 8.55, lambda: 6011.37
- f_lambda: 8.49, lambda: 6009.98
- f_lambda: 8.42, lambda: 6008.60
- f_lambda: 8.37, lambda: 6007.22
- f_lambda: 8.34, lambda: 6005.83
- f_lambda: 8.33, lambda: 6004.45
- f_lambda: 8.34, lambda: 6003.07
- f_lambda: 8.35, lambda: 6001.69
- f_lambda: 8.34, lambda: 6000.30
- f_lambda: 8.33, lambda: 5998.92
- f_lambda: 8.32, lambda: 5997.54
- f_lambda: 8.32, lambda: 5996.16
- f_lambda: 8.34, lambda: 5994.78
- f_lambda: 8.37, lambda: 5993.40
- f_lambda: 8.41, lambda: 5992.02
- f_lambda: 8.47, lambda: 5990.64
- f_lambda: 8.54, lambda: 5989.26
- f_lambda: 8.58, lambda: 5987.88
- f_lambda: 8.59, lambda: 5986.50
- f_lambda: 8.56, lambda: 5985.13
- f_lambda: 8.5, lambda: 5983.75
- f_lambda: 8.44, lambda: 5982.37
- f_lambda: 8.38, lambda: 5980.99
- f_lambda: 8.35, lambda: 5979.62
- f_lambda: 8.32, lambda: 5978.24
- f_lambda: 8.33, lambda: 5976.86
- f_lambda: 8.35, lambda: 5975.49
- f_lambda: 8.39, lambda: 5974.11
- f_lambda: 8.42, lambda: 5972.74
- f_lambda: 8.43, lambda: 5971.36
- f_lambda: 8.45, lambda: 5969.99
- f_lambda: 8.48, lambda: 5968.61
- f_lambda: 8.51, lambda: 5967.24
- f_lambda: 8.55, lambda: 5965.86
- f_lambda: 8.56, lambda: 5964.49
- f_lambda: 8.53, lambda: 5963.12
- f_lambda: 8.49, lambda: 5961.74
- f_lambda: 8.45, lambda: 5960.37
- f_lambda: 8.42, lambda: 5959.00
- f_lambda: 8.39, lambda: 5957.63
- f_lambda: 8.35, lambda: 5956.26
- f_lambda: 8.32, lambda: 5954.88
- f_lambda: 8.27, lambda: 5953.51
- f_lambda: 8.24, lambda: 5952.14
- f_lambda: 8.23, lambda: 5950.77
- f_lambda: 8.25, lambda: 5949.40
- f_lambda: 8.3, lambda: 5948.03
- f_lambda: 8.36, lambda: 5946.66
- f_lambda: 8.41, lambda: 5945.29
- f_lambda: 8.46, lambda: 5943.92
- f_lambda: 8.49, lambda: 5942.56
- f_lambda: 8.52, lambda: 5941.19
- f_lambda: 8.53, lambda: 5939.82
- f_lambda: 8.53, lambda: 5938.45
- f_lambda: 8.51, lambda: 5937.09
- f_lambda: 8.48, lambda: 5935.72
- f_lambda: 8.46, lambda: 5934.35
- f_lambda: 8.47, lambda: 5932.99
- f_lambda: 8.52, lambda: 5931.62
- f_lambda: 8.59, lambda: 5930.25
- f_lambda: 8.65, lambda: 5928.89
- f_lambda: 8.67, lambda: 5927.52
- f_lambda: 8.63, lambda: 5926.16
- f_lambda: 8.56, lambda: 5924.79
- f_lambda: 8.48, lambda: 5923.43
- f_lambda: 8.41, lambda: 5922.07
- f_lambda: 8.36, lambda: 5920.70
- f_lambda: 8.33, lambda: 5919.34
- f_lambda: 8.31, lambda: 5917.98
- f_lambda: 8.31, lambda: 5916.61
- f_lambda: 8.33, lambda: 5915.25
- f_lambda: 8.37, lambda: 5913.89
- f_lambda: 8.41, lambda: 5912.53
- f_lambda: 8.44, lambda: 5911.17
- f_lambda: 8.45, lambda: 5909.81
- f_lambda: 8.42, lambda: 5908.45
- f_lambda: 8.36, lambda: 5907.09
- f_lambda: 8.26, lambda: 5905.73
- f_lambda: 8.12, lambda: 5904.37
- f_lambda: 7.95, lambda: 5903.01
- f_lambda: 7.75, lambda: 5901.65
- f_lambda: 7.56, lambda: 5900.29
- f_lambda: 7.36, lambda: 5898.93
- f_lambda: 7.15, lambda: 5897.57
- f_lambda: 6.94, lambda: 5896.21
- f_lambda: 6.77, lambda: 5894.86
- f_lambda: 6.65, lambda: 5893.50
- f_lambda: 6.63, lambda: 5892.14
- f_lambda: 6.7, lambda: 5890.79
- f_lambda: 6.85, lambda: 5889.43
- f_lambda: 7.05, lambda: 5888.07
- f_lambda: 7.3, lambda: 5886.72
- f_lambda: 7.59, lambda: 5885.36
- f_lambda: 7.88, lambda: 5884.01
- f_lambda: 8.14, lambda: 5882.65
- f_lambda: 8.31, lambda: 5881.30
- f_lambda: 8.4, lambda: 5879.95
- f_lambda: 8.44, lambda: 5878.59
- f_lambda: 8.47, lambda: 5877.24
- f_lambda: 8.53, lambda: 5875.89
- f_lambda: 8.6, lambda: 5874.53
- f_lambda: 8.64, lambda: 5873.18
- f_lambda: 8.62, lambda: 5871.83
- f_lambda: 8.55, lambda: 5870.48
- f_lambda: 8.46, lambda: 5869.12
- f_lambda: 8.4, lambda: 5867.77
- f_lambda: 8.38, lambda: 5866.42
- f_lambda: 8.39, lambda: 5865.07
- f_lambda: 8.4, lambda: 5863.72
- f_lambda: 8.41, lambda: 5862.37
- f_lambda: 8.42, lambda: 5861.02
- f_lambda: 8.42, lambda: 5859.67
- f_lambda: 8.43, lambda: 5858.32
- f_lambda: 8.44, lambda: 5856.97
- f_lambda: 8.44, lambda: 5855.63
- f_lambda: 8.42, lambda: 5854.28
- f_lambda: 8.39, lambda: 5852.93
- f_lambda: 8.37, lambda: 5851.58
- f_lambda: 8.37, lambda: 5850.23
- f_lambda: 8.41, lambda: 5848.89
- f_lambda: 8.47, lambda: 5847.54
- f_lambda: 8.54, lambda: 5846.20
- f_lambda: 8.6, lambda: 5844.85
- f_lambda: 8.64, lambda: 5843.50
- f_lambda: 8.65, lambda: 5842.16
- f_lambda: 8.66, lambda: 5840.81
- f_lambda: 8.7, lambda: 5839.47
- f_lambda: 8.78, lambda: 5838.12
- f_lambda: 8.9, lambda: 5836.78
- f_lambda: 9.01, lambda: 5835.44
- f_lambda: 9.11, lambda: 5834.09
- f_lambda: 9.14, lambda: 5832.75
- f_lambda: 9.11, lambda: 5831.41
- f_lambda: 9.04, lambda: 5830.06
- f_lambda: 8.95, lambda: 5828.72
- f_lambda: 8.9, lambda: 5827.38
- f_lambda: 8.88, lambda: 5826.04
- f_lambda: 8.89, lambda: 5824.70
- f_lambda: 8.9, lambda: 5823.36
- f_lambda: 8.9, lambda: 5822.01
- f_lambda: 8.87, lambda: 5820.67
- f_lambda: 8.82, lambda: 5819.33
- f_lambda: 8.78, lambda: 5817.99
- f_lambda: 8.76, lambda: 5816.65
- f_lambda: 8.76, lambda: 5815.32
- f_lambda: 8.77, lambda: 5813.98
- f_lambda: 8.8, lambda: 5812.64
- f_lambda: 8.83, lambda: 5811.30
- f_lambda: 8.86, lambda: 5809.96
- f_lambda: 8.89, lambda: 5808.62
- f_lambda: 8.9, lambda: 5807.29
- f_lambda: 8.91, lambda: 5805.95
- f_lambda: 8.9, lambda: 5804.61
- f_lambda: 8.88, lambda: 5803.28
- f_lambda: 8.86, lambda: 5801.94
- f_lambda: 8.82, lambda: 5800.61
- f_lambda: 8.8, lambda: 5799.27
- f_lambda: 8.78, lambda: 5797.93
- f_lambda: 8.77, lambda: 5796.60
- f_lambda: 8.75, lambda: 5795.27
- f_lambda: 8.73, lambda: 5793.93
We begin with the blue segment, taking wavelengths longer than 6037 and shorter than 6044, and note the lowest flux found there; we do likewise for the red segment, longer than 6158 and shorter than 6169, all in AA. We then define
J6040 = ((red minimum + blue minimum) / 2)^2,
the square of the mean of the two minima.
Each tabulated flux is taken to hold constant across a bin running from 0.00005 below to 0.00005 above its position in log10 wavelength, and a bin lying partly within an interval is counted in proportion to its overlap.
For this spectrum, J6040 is 64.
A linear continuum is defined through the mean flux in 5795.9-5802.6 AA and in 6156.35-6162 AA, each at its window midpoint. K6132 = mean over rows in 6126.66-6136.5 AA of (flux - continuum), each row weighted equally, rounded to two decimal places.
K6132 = 0.21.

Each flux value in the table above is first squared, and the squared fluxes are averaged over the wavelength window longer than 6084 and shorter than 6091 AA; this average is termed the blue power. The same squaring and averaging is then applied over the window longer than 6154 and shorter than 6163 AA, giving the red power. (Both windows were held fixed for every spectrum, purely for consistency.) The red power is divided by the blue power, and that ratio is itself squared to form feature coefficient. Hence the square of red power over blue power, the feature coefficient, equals 0.76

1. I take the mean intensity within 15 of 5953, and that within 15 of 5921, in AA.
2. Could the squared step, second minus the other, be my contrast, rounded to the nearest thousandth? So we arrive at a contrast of 0.001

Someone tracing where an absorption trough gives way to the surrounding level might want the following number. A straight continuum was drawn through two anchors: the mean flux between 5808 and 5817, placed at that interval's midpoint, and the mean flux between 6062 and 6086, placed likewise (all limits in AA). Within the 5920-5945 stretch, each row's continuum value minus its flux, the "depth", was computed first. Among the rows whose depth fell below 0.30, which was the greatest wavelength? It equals 5943.92 AA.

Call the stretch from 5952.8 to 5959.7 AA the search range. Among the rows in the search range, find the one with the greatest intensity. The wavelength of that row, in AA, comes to 5959.00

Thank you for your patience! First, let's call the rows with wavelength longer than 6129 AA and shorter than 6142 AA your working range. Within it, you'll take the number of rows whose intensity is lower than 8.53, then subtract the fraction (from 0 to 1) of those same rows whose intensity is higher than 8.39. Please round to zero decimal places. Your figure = 8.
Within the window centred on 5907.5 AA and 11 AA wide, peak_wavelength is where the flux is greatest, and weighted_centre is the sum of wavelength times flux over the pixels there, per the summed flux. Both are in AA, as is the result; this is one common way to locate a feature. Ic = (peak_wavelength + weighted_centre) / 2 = 5908.8 AA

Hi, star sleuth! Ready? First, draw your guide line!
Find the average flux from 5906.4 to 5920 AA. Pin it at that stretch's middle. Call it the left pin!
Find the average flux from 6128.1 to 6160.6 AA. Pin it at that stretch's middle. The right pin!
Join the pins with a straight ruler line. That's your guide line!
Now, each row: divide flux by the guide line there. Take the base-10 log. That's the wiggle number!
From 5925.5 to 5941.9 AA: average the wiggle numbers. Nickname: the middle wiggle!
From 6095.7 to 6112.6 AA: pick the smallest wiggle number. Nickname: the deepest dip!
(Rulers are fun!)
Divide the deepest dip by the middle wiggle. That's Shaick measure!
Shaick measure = -0.6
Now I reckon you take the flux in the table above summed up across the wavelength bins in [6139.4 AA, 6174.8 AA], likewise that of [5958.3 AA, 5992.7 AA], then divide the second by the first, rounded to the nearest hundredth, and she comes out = 1.02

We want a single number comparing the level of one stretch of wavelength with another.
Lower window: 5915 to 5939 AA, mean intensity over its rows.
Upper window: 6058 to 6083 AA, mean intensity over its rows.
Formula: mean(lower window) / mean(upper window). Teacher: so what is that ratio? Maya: 0.98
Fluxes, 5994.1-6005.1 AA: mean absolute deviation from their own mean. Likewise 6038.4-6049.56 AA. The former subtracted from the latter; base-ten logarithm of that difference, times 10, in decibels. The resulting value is -11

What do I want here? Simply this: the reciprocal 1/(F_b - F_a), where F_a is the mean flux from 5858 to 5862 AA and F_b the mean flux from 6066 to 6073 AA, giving 3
